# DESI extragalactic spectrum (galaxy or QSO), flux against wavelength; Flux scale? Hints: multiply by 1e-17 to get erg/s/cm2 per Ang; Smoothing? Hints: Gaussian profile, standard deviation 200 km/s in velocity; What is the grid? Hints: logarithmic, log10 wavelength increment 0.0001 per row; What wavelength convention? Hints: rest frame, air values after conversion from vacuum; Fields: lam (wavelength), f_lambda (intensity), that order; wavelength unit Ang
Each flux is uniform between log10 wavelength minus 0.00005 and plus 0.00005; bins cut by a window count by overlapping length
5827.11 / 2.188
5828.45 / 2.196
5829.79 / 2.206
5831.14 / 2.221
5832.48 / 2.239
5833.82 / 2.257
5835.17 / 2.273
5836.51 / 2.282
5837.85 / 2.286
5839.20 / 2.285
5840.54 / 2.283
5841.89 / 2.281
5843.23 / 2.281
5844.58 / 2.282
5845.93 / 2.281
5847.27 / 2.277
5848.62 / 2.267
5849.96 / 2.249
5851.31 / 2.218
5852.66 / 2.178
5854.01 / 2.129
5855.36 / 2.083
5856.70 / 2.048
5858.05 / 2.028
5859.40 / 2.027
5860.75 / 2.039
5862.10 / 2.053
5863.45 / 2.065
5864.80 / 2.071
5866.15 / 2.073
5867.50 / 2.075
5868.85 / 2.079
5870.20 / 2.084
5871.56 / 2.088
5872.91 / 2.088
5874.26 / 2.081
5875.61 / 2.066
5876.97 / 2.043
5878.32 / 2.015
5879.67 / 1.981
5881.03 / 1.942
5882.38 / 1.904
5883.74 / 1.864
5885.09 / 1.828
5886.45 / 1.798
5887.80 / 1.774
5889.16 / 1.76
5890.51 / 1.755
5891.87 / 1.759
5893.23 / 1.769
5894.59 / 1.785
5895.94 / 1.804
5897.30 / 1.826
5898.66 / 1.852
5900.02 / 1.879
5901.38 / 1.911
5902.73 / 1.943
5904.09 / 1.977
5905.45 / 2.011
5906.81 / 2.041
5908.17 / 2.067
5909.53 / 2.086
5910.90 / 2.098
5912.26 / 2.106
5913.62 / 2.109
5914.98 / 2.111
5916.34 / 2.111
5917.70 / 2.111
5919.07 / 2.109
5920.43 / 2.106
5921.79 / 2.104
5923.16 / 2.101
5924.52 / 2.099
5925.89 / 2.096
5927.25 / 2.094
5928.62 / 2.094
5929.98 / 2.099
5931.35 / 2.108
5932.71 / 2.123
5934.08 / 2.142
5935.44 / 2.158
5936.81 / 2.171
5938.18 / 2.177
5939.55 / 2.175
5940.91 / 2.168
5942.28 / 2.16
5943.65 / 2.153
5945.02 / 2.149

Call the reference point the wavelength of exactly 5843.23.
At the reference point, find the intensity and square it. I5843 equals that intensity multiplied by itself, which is 5.2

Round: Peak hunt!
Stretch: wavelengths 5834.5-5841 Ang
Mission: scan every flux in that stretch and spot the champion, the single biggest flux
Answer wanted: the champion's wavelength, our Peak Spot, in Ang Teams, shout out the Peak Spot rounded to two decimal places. 5837.85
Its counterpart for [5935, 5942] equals 5938.18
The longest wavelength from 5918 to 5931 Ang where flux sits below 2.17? 5929.98 Ang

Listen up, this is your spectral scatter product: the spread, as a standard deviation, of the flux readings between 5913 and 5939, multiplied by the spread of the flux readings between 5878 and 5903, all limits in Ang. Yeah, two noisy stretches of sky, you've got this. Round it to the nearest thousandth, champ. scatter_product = 0.002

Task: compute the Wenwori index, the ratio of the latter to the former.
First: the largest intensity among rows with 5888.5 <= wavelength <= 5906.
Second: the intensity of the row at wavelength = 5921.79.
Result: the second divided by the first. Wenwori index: 1.05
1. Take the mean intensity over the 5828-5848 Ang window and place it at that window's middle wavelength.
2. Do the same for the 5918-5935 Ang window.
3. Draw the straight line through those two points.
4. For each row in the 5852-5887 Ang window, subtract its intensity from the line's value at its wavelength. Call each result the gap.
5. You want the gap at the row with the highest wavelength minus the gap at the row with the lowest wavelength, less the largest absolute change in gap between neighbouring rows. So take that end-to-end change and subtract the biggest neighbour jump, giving 0.27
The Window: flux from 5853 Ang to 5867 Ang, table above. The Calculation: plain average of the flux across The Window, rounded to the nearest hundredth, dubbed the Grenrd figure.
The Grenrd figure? 2.06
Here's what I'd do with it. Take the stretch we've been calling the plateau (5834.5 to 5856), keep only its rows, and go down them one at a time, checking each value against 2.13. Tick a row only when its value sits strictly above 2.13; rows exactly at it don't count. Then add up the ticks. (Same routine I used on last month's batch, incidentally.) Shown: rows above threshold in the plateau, 14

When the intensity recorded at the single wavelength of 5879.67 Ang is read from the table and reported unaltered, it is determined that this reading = 1.981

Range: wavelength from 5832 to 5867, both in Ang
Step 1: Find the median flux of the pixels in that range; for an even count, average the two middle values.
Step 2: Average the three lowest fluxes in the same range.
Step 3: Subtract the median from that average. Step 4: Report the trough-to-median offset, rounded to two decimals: -0.21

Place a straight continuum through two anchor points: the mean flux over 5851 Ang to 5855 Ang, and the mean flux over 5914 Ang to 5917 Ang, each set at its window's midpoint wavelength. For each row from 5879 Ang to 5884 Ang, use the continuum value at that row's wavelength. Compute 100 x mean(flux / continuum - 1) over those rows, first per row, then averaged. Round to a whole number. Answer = -10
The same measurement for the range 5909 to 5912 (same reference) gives -1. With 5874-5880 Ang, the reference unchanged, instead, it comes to -5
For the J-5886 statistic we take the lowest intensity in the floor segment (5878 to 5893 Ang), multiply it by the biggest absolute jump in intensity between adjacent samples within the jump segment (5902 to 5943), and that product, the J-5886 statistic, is 0.060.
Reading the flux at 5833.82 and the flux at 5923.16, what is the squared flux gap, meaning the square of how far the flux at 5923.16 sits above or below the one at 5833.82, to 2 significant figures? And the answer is 0.024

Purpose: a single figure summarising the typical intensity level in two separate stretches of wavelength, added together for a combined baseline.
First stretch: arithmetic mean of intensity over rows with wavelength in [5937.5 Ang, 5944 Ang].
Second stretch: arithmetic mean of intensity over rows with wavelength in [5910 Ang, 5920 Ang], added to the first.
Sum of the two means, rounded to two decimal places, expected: 4.27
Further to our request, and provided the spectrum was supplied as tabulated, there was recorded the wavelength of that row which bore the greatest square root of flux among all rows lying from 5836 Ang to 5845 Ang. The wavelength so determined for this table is 5837.85 Ang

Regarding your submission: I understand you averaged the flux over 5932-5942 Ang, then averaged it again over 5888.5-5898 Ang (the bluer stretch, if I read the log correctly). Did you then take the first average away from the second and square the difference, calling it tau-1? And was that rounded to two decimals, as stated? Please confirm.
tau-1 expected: 0.14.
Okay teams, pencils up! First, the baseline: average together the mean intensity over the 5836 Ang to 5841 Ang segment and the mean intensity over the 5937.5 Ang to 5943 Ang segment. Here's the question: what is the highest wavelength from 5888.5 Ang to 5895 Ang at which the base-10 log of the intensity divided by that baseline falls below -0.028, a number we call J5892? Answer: 5894.59 Ang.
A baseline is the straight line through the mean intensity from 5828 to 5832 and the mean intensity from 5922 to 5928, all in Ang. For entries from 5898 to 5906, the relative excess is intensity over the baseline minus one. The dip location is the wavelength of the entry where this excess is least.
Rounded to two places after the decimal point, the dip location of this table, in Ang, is 5898.66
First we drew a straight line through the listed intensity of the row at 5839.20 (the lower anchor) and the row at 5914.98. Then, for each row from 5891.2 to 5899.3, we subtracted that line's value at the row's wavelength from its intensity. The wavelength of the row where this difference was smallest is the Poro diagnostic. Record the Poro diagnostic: 5891.87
